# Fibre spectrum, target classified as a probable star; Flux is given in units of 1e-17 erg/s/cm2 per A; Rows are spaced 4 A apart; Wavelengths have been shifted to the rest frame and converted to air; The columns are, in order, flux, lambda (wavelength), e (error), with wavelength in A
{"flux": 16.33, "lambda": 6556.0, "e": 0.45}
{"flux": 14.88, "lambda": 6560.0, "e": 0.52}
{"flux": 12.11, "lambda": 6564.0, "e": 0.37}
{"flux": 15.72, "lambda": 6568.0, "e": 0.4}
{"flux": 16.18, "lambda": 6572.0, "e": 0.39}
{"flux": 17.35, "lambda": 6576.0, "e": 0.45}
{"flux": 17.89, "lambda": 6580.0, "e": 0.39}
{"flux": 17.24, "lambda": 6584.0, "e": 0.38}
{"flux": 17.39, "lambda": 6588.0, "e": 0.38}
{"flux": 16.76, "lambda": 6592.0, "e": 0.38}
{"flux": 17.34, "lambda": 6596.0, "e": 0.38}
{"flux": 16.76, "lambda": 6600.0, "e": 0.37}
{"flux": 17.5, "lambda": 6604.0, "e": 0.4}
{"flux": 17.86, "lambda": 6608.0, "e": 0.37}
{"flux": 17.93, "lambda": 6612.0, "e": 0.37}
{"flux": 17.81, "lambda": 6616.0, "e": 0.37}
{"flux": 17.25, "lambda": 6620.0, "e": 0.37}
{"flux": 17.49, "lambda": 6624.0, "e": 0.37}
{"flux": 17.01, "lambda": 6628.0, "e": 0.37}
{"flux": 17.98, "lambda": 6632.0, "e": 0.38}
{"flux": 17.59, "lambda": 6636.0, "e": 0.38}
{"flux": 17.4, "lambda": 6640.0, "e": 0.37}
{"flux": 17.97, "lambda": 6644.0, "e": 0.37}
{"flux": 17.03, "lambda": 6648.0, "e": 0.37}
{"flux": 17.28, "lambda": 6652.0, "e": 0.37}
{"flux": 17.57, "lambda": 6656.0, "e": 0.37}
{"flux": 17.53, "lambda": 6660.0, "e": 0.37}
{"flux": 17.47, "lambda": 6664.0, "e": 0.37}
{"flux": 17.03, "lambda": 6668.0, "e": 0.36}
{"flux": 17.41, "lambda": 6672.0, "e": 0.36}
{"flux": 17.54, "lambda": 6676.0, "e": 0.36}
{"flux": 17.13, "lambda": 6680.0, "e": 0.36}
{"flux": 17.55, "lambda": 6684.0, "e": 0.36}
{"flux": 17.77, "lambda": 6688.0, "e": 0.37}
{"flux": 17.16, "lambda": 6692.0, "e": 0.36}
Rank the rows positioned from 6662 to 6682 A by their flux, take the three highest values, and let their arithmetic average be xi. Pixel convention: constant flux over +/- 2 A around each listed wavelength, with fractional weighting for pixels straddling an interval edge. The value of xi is 17.5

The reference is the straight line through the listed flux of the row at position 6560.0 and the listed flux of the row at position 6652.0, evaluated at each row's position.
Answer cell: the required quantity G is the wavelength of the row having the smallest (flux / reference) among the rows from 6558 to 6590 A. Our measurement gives 6564.0 A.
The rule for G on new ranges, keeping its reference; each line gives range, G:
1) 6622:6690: 6680.0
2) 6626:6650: 6648.0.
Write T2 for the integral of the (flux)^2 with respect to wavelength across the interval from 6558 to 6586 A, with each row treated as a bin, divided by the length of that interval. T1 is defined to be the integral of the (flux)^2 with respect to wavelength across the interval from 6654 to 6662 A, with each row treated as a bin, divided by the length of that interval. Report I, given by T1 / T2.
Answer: 1.20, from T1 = 308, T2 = 256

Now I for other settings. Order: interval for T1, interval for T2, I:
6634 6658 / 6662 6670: 1.03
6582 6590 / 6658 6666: 0.98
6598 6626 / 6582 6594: 1.05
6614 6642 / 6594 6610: 1.02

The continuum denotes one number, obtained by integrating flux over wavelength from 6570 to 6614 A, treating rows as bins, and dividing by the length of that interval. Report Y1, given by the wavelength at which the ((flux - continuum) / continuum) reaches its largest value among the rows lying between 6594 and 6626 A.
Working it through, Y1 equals 6612.0 A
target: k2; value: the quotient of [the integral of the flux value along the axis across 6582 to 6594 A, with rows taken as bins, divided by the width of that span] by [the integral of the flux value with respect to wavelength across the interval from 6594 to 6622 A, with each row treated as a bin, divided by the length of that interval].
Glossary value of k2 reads 0.98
